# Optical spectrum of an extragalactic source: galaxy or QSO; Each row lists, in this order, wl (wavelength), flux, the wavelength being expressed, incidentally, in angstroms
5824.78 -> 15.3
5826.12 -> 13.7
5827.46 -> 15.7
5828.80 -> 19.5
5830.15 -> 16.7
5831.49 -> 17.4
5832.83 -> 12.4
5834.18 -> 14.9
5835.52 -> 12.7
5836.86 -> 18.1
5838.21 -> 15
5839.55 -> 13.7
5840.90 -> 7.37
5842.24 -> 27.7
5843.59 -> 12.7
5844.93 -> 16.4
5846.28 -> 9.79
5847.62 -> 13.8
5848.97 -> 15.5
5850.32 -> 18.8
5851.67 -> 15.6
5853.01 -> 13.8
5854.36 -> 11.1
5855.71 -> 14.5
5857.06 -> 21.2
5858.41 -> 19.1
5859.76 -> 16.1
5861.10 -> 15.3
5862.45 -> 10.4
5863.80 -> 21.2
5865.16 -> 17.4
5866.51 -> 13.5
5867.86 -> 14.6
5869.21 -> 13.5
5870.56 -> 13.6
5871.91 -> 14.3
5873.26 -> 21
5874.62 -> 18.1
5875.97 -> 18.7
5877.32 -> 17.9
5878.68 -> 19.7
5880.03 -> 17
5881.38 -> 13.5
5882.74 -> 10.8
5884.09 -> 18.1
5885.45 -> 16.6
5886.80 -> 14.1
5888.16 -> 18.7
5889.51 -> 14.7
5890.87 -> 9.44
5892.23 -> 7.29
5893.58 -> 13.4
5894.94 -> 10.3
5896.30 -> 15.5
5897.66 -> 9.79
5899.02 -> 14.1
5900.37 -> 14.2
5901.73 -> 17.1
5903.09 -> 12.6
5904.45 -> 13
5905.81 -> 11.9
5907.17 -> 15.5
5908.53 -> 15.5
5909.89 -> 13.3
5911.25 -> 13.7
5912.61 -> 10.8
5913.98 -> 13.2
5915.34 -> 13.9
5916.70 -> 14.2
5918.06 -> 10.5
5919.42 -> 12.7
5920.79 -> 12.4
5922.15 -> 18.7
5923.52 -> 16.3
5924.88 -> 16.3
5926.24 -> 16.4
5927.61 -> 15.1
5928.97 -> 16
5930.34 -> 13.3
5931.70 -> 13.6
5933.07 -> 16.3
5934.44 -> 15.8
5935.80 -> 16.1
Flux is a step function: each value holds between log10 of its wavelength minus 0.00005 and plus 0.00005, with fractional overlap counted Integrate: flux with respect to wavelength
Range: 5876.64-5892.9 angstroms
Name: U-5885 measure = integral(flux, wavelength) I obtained 241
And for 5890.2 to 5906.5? 202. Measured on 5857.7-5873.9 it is 257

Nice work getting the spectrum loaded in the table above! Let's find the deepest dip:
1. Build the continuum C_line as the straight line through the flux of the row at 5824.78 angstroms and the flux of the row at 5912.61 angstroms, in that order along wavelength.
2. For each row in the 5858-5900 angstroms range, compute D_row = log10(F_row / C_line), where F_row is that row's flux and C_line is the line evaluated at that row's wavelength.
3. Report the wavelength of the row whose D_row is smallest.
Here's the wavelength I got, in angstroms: 5892.23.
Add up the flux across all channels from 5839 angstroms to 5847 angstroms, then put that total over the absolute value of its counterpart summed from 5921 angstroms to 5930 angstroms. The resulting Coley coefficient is 0.89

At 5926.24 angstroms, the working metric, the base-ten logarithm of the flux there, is 1.21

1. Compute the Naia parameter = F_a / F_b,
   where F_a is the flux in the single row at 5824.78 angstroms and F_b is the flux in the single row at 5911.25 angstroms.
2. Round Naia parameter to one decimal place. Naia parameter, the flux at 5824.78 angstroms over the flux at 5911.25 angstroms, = 1.1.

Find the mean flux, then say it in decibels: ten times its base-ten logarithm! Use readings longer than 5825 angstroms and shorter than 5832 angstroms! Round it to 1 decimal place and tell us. 12.2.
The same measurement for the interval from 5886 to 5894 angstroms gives 11.1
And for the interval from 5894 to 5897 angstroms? 11.1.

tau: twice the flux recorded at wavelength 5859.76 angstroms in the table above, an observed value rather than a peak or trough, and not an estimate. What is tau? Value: 32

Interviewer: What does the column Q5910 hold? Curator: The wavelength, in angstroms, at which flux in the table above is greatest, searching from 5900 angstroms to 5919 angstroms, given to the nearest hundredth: 5901.73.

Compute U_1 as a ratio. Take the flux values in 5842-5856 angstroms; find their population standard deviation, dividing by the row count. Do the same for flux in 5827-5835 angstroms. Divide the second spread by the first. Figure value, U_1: 0.48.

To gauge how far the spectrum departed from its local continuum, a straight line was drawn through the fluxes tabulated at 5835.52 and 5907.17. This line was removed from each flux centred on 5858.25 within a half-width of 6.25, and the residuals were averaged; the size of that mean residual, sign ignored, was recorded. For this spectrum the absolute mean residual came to 2.26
